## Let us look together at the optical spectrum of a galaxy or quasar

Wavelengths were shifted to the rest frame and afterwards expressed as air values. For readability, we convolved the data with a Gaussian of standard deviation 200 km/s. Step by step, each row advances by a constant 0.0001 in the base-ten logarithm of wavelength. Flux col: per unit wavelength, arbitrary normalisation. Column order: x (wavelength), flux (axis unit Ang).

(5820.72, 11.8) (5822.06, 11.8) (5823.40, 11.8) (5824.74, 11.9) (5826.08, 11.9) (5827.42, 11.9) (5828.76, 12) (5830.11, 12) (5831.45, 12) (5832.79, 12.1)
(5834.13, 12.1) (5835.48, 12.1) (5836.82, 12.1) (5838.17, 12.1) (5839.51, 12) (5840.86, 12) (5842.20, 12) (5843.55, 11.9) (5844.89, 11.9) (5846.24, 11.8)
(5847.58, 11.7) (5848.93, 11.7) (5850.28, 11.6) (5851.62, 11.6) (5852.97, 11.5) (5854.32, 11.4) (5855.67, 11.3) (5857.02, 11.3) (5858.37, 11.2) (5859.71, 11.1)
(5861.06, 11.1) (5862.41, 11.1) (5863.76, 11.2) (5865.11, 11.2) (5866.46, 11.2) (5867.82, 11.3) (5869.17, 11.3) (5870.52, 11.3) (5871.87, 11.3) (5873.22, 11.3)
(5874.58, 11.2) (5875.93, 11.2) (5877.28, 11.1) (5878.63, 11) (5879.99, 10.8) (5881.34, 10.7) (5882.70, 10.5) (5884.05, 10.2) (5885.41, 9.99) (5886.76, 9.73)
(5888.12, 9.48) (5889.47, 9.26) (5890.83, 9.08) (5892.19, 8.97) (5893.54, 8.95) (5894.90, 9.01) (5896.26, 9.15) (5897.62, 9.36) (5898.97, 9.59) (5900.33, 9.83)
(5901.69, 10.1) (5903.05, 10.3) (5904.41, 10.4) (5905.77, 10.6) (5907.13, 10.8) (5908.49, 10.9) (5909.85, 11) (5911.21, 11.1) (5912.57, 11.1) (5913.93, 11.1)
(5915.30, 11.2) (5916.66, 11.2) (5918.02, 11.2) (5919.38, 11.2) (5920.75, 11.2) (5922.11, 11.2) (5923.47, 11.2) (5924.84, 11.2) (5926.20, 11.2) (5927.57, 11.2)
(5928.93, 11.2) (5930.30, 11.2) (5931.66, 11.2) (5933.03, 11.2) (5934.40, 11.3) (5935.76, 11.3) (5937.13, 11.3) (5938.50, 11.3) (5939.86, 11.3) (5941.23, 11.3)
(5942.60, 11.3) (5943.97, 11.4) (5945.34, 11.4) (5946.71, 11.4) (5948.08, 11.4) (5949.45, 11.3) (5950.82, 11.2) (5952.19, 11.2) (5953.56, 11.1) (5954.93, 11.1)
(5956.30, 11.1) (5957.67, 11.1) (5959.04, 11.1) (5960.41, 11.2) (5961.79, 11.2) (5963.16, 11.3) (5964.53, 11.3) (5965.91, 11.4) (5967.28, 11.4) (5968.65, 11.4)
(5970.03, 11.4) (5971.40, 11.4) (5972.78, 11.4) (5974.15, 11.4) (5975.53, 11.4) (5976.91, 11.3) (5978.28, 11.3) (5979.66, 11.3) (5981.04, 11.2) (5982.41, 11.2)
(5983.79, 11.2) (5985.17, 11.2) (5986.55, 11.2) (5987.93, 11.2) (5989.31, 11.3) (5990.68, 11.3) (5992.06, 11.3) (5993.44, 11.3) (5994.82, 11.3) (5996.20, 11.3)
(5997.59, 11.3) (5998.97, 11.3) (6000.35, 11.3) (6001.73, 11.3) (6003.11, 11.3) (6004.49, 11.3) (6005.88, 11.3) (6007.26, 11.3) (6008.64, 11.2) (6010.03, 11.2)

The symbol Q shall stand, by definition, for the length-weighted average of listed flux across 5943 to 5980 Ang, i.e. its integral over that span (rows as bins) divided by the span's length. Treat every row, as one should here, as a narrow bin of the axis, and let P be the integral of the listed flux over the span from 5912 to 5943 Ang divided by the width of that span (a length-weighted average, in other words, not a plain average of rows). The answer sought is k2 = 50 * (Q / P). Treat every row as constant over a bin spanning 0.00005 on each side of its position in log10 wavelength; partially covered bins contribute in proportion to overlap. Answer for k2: 50.3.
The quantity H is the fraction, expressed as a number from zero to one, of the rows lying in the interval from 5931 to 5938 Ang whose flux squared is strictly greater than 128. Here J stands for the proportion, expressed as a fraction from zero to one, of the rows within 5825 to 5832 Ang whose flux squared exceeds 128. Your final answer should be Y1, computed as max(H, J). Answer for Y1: 1.0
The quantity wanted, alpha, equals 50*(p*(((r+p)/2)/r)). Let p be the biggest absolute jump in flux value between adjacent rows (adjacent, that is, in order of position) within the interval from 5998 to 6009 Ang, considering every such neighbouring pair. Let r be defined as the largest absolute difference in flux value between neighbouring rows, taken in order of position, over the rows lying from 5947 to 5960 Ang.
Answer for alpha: 5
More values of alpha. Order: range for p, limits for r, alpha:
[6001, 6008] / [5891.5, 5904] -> 0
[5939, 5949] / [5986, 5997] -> 5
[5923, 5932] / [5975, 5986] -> 0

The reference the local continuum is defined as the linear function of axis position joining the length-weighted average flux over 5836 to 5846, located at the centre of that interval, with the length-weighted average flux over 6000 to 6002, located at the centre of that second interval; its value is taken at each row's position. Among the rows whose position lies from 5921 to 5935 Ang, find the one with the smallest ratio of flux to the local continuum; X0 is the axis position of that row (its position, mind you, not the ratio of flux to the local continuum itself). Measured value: 5922.11 Ang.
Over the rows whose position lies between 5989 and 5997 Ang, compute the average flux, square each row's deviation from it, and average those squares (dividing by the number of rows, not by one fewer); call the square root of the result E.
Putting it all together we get 0.00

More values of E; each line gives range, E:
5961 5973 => 0.07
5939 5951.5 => 0.07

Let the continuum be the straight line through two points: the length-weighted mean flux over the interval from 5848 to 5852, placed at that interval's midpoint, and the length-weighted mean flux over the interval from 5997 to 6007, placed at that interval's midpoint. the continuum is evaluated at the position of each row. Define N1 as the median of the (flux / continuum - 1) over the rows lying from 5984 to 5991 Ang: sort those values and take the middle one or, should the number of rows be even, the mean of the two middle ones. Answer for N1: -0.012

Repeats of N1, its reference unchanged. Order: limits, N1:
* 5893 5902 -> -0.189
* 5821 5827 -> 0.013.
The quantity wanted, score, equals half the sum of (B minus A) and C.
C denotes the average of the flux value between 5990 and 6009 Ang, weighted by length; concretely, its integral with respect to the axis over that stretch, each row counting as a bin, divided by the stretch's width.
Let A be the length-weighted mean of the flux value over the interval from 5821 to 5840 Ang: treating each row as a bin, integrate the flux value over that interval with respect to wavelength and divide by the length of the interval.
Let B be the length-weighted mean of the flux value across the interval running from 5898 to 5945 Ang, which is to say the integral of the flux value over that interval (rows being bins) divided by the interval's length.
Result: 5.2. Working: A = 12.0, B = 11.00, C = 11.3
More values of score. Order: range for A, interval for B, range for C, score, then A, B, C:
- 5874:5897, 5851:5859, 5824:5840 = 6.7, 10.0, 11.37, 12.0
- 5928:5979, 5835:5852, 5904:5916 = 5.8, 11.3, 11.89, 10.9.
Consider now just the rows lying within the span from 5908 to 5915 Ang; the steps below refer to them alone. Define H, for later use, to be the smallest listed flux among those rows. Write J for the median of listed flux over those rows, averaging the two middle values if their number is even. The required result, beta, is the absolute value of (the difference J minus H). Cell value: 0.20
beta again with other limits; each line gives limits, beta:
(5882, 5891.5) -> 0.65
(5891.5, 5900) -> 0.13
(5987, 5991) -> 0.10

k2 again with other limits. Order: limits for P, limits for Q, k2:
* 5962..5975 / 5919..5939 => 49.3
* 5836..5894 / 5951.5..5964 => 50.5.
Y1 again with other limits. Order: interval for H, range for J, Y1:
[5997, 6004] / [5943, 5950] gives 0.8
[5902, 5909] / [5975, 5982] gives 0.2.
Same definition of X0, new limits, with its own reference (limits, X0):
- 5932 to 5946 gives 5933.03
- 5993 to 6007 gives 5993.44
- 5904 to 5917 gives 5904.41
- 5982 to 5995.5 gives 5982.41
